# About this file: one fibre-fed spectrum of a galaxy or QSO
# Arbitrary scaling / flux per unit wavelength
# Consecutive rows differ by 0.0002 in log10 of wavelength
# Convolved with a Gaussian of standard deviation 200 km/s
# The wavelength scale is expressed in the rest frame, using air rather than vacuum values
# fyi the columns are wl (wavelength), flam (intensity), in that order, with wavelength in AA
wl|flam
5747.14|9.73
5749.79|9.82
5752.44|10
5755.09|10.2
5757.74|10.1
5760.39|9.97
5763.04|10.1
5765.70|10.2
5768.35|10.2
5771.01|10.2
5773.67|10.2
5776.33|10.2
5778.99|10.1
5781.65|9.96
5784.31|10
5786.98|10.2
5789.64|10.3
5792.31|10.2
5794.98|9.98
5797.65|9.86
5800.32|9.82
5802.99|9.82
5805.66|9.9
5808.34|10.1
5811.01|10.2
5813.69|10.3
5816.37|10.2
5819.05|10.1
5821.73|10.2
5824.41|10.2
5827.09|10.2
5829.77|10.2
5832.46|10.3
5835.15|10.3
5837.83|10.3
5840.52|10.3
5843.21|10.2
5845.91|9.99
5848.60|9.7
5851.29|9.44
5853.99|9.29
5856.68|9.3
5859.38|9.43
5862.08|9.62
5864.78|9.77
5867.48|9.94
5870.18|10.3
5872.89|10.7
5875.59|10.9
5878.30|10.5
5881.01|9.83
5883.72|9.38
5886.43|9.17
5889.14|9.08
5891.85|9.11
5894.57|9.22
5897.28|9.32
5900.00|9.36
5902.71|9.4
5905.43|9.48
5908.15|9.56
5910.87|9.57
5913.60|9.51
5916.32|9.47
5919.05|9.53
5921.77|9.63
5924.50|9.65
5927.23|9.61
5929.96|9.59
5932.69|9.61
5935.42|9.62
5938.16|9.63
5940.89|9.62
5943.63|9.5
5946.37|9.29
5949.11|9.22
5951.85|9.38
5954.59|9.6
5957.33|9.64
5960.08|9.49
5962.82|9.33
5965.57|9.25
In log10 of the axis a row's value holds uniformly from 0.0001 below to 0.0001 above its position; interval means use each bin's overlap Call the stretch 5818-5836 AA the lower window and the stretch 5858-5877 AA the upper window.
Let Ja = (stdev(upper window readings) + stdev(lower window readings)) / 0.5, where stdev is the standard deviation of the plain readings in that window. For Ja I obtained 1.2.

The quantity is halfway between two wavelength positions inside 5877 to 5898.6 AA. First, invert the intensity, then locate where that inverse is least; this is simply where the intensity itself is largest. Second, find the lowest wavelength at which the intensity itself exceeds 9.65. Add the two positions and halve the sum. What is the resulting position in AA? 5878.3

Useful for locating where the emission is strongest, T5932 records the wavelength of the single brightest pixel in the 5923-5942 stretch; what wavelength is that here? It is 5924.50 AA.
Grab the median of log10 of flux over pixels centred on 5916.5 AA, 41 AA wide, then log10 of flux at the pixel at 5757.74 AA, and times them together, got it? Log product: 0.98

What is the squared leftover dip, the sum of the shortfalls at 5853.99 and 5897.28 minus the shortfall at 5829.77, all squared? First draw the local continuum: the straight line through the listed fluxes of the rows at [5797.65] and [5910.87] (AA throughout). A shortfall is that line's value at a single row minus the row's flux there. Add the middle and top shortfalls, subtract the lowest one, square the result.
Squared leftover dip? 1.3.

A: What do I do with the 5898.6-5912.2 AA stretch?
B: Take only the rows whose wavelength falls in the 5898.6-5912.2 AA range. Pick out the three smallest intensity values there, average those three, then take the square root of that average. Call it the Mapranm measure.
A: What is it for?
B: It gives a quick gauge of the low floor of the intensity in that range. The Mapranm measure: 3.07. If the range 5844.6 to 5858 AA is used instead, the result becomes 3.06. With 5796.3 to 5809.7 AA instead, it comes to 3.14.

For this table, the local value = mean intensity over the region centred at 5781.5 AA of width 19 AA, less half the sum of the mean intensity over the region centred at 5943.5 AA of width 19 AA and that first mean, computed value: 0.34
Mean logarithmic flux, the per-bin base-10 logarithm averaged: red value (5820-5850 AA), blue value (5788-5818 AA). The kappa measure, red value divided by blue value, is 1.00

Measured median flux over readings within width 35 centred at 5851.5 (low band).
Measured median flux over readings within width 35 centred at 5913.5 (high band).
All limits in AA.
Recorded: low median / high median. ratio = 1.03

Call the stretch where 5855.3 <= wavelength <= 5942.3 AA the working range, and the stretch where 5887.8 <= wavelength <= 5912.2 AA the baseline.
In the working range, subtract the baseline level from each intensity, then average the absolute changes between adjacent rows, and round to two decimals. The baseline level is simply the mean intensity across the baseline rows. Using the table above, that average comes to 0.14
